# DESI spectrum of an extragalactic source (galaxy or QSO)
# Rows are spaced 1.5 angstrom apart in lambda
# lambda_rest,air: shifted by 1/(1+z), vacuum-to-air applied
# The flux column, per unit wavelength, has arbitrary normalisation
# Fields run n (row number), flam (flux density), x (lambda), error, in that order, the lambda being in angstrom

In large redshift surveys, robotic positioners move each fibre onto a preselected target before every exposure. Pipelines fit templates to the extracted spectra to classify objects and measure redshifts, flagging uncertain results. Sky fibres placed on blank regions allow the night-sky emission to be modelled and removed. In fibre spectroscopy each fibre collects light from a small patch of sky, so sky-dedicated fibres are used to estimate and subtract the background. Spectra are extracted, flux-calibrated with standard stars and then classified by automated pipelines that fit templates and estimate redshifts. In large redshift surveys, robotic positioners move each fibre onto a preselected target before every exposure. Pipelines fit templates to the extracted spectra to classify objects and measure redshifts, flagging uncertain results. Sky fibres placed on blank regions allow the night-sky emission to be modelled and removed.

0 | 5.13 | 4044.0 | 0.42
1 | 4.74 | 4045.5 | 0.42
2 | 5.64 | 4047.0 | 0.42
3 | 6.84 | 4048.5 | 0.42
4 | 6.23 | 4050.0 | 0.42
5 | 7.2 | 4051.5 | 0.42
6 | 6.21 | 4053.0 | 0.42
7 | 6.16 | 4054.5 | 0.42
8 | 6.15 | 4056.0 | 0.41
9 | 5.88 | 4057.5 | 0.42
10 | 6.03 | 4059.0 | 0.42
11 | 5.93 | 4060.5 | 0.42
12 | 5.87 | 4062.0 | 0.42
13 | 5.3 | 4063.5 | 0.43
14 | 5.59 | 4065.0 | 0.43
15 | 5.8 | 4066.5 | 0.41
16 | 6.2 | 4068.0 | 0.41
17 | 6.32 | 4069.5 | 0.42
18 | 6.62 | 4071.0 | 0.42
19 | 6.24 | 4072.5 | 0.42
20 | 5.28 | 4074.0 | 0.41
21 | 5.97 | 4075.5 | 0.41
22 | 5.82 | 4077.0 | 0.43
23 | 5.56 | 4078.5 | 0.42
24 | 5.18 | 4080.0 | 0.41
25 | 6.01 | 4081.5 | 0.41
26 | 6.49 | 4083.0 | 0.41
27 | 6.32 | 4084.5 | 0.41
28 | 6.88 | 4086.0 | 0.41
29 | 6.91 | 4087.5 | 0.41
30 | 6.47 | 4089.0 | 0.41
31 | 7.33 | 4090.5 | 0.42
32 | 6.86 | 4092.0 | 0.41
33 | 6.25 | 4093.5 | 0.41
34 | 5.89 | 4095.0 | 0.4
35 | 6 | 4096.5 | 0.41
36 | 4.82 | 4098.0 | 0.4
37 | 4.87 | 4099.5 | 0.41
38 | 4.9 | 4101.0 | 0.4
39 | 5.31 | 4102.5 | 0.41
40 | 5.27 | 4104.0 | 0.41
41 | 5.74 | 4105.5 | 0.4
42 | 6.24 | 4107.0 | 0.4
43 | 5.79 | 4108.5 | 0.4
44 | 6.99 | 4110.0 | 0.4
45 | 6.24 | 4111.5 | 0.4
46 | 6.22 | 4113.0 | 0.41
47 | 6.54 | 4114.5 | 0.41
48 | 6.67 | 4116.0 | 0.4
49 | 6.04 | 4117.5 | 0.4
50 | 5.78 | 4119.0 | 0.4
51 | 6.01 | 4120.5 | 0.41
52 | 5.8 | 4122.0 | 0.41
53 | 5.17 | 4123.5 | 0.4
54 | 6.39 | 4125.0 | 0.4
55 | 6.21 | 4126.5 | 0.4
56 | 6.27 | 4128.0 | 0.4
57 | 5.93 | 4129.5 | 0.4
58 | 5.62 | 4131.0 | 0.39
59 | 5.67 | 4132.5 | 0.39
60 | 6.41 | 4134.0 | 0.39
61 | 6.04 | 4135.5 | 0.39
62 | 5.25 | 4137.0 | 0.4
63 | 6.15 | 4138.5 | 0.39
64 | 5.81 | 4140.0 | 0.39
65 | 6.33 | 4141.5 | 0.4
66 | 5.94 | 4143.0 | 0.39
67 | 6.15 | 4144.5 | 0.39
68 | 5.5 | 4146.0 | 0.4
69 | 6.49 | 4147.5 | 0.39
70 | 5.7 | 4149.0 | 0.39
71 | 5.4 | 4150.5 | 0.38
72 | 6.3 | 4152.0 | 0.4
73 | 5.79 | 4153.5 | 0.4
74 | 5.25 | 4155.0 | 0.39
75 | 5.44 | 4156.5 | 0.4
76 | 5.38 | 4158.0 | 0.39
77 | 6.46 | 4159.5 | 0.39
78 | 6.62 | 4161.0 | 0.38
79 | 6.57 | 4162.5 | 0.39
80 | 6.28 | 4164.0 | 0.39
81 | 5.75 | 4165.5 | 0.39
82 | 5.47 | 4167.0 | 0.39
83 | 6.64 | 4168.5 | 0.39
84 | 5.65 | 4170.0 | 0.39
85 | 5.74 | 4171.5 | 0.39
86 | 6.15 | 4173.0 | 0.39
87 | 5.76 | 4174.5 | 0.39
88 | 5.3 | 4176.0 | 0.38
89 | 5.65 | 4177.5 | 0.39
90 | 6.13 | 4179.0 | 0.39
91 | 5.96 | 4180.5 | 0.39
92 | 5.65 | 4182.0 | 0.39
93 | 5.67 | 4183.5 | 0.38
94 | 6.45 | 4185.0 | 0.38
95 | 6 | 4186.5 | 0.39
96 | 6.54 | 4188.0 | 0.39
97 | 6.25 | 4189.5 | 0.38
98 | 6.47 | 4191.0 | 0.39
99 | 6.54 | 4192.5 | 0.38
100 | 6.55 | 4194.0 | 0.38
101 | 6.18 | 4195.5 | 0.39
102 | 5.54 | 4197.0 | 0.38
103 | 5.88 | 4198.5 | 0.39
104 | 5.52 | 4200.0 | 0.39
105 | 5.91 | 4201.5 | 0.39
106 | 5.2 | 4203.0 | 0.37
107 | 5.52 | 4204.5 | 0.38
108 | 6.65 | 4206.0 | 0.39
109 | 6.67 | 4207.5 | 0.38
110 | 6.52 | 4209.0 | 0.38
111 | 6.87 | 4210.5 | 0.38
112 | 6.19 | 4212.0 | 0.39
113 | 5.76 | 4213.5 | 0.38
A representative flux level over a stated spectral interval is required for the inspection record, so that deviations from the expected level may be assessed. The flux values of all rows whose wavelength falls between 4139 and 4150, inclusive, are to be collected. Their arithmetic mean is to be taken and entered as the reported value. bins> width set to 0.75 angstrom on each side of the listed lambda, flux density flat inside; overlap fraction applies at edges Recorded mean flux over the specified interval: 6.0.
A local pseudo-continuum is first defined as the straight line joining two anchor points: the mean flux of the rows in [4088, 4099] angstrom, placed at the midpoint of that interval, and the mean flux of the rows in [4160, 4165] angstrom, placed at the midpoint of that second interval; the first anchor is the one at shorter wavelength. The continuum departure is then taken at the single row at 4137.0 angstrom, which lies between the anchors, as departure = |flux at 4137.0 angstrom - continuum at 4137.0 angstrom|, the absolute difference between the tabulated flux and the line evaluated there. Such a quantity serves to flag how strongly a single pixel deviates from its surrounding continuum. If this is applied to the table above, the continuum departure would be 1.1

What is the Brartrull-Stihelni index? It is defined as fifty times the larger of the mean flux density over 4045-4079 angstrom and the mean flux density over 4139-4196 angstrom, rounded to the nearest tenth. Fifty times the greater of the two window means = 299.9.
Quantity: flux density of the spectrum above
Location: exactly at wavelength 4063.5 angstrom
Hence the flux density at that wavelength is 5.3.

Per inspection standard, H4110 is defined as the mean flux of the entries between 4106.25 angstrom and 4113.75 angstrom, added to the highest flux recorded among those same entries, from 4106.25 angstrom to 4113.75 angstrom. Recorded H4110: 13.29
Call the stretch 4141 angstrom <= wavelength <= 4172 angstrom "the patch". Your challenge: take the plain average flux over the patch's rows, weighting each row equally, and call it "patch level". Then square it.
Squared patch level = 35.3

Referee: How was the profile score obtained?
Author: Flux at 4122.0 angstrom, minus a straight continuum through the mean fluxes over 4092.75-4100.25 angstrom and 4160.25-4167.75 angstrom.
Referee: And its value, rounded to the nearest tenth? 0.0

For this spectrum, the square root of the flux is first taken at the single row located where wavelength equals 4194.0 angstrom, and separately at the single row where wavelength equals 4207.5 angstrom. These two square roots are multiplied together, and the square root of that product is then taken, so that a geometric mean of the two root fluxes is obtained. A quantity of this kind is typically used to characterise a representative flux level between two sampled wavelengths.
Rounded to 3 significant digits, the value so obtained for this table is 2.57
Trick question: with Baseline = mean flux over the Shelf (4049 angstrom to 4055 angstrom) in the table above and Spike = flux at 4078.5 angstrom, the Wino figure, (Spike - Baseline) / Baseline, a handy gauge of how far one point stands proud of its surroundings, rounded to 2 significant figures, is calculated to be -0.14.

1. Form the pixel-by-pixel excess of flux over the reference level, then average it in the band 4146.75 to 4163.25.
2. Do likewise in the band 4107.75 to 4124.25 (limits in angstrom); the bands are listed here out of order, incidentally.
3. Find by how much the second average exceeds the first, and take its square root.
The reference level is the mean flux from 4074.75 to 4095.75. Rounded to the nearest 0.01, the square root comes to 0.41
